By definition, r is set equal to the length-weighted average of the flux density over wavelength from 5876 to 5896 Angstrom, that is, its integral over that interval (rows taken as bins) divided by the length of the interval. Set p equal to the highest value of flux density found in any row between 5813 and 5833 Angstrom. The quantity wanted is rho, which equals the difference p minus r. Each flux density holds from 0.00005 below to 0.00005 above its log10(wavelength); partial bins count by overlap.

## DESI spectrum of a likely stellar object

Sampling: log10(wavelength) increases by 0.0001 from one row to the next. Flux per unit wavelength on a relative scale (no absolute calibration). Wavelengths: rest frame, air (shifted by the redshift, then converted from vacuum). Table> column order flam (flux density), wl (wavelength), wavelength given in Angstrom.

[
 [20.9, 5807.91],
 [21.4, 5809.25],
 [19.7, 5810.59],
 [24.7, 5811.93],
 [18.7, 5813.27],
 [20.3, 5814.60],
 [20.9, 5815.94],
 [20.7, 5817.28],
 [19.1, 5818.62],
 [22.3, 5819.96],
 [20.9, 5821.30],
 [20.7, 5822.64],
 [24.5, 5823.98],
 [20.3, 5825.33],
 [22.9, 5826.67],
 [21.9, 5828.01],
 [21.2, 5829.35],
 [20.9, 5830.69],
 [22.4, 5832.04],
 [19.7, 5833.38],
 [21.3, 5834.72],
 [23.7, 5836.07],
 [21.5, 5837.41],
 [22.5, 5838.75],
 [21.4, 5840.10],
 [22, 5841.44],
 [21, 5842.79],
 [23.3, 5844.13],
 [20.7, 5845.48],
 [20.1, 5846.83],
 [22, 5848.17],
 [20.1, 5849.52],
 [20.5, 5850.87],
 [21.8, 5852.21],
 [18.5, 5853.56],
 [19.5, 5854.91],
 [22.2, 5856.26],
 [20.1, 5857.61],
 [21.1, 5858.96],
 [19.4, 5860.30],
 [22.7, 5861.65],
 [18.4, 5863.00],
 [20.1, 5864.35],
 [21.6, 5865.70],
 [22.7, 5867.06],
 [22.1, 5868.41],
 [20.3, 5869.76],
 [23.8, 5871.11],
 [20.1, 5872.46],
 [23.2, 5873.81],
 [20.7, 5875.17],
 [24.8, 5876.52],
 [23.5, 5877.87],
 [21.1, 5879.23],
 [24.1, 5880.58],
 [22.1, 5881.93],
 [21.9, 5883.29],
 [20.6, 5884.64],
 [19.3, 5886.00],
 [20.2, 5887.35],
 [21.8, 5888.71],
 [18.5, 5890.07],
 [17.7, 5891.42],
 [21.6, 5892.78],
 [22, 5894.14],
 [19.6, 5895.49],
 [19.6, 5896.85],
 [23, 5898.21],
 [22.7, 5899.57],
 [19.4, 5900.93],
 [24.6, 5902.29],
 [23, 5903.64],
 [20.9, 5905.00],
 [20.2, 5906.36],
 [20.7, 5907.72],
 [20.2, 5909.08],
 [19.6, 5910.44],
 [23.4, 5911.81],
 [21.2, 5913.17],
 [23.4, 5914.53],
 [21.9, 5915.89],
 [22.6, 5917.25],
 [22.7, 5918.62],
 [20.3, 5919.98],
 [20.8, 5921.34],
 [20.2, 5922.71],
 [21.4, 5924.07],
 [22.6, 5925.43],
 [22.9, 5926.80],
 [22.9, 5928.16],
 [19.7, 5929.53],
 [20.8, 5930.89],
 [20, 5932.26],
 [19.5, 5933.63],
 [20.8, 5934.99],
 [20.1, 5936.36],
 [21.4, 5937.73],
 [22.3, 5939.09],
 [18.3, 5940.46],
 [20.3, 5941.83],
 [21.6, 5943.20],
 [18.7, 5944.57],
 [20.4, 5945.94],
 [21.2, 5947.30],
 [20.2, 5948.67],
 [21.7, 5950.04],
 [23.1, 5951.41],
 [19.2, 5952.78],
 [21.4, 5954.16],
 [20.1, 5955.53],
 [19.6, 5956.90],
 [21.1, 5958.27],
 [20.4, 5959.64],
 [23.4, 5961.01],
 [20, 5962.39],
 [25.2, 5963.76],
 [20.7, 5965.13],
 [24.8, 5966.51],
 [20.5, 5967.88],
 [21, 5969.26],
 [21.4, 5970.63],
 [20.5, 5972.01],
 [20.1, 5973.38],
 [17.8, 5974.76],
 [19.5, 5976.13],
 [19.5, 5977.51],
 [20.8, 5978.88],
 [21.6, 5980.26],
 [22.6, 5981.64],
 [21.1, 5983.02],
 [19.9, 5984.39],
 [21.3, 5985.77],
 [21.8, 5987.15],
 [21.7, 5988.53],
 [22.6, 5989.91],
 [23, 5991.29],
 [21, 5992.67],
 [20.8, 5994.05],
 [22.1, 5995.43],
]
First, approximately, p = 24.5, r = 21.2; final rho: 3.3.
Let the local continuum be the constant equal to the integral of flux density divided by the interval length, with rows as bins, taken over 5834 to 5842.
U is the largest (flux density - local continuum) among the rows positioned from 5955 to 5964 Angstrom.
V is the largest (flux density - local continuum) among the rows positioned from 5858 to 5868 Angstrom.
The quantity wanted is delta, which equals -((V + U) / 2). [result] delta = -1.9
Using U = 3.1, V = 0.6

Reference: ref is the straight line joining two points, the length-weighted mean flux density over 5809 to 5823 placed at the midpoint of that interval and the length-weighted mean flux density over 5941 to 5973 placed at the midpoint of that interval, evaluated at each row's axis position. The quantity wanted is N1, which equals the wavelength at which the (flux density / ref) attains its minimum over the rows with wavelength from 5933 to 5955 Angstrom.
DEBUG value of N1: 5940.46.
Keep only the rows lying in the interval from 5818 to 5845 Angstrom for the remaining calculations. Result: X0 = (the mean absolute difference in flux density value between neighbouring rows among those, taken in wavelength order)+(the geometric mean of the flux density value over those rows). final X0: 23.4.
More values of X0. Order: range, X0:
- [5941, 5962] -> 22.5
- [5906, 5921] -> 22.9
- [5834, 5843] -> 23.3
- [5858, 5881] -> 24.2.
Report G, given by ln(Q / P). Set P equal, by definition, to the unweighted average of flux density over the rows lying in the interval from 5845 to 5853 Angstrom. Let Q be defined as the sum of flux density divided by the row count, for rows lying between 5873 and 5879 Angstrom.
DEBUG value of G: 0.10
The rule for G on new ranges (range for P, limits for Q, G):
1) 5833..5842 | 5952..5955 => -0.07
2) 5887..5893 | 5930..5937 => 0.01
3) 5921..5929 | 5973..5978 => -0.13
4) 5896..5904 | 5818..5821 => -0.06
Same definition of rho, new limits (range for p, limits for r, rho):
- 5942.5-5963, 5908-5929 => 1.7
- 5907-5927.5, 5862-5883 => 1.5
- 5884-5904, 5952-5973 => 3.3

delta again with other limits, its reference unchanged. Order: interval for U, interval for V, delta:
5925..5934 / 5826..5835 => -0.8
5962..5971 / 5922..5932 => -2.0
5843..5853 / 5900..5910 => -1.9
